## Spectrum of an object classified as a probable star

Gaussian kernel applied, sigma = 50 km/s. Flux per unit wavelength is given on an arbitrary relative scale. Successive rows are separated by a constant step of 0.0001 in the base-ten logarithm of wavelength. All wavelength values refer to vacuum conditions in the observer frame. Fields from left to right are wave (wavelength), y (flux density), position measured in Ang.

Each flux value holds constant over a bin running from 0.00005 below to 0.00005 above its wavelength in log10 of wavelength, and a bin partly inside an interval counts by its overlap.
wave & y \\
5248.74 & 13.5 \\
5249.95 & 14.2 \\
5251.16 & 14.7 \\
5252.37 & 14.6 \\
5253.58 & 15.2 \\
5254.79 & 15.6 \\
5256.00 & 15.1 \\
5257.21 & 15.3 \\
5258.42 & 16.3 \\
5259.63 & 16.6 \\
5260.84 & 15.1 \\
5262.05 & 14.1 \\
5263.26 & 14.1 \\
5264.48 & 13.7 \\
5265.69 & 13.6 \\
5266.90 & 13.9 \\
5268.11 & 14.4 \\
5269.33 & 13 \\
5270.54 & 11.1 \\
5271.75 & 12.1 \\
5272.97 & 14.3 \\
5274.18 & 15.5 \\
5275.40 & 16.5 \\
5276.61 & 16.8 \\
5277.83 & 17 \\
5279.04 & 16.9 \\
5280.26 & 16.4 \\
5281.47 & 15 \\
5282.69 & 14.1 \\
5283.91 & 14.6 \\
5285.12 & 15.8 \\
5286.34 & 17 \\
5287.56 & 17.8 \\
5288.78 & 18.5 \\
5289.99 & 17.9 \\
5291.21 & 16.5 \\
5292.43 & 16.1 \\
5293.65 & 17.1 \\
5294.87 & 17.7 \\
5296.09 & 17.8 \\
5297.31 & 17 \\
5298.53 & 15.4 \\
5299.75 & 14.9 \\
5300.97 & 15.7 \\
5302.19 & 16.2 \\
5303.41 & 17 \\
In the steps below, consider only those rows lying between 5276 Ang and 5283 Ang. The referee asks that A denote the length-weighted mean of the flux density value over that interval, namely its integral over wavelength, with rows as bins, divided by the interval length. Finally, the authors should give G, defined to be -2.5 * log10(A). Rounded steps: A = 16.1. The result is -3.02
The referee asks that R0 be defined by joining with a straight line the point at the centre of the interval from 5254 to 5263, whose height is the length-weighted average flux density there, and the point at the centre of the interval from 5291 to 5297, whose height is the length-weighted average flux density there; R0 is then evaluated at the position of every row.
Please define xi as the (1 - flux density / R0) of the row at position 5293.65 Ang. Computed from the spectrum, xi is 0.00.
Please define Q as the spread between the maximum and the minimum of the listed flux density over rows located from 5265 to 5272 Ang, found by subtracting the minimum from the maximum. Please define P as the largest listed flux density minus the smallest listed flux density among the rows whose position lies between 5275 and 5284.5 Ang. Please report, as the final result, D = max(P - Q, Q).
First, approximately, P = 2.9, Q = 3.3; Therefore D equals 3.3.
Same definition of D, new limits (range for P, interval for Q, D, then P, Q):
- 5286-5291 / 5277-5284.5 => 2.9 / 1.5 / 2.9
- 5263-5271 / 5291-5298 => 1.7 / 3.3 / 1.7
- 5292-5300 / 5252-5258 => 1.9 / 2.9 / 1.0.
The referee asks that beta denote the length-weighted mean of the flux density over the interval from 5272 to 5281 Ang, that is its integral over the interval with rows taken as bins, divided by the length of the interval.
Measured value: 16.0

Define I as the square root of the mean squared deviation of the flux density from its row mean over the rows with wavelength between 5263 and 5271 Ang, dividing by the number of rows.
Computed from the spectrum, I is 1.0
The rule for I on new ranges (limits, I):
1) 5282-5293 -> 1.4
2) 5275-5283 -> 1.0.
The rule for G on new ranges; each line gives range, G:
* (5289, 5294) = -3.08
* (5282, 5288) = -3.00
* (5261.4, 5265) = -2.86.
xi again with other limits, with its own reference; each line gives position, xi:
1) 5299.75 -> 0.14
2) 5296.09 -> -0.04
